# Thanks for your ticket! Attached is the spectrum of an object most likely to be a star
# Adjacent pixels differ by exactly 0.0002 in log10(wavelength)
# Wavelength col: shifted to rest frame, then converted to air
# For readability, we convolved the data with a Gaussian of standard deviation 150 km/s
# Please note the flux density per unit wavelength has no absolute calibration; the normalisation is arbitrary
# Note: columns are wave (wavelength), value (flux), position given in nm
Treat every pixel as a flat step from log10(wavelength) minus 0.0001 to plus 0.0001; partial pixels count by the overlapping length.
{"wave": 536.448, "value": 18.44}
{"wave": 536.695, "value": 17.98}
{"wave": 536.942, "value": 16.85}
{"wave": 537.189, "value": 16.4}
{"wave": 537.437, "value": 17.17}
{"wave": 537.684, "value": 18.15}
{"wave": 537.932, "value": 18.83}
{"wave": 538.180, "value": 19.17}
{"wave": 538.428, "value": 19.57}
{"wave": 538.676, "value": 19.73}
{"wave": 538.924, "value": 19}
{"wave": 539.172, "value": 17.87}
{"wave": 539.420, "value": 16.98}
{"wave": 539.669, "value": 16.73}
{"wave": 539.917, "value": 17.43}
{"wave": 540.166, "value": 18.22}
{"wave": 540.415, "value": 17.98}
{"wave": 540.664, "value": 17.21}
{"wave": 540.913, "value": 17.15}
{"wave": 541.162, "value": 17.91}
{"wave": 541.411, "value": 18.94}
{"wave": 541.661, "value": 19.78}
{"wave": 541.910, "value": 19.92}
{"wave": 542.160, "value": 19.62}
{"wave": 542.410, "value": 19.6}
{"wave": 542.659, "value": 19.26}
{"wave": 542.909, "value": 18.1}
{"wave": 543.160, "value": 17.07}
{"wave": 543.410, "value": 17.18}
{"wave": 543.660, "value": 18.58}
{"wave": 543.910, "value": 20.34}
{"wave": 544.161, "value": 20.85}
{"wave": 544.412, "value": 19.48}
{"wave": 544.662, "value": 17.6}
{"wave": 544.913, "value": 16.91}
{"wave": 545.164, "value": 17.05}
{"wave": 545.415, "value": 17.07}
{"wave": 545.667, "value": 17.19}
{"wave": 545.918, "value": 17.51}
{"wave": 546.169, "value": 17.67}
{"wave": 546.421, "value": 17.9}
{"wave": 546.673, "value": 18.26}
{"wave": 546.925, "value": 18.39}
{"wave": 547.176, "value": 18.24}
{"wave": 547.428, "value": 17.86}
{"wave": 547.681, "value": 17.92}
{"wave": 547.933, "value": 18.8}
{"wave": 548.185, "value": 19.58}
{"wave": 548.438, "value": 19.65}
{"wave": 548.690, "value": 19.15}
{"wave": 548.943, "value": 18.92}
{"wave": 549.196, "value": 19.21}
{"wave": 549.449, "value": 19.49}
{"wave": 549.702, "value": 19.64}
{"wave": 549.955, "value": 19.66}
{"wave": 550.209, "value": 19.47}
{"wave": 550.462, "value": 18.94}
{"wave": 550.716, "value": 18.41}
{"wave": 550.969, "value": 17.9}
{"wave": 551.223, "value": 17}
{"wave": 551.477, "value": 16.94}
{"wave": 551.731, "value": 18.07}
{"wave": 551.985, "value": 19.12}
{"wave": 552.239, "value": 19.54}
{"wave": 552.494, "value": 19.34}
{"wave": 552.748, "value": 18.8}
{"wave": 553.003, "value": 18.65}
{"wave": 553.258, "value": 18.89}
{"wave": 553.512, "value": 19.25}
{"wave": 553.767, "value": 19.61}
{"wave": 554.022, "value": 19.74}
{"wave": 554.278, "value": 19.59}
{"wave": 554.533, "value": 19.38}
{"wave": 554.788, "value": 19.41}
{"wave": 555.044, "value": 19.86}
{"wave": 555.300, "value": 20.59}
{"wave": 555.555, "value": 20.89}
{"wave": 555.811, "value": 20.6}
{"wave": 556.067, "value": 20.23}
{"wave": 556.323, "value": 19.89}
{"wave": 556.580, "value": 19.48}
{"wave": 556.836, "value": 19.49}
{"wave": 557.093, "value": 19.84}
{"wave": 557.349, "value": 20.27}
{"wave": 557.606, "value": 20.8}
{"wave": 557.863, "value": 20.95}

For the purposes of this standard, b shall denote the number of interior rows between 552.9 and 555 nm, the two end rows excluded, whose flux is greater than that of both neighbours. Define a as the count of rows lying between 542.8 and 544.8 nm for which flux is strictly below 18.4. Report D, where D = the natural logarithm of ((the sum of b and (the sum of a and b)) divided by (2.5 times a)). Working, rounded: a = 4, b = 1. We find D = -0.51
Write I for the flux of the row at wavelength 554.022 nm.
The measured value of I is 19.74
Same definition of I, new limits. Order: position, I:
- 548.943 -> 18.92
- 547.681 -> 17.92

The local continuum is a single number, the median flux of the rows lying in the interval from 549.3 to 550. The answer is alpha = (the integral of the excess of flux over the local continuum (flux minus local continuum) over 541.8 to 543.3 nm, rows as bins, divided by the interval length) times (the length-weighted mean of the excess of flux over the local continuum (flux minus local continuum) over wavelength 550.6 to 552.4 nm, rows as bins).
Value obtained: 1.1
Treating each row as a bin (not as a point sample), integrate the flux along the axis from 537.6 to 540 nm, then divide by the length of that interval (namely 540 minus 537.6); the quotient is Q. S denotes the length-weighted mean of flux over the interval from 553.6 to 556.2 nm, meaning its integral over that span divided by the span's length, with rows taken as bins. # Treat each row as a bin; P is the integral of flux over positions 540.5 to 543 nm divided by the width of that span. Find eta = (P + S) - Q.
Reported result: 20.4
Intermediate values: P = 18.7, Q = 18.4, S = 20.0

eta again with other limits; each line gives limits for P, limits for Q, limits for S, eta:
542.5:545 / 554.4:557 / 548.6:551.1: 17.7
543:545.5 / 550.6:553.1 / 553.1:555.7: 19.6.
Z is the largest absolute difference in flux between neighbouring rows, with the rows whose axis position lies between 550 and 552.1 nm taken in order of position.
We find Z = 1.13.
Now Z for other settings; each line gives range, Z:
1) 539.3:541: 0.79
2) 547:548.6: 0.88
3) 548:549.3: 0.50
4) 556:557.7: 0.53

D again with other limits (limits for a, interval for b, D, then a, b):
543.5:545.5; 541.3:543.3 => -0.51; 4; 1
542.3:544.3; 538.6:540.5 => -0.41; 3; 1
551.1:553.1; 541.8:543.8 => -0.92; 3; 0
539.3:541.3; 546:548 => -0.69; 8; 1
